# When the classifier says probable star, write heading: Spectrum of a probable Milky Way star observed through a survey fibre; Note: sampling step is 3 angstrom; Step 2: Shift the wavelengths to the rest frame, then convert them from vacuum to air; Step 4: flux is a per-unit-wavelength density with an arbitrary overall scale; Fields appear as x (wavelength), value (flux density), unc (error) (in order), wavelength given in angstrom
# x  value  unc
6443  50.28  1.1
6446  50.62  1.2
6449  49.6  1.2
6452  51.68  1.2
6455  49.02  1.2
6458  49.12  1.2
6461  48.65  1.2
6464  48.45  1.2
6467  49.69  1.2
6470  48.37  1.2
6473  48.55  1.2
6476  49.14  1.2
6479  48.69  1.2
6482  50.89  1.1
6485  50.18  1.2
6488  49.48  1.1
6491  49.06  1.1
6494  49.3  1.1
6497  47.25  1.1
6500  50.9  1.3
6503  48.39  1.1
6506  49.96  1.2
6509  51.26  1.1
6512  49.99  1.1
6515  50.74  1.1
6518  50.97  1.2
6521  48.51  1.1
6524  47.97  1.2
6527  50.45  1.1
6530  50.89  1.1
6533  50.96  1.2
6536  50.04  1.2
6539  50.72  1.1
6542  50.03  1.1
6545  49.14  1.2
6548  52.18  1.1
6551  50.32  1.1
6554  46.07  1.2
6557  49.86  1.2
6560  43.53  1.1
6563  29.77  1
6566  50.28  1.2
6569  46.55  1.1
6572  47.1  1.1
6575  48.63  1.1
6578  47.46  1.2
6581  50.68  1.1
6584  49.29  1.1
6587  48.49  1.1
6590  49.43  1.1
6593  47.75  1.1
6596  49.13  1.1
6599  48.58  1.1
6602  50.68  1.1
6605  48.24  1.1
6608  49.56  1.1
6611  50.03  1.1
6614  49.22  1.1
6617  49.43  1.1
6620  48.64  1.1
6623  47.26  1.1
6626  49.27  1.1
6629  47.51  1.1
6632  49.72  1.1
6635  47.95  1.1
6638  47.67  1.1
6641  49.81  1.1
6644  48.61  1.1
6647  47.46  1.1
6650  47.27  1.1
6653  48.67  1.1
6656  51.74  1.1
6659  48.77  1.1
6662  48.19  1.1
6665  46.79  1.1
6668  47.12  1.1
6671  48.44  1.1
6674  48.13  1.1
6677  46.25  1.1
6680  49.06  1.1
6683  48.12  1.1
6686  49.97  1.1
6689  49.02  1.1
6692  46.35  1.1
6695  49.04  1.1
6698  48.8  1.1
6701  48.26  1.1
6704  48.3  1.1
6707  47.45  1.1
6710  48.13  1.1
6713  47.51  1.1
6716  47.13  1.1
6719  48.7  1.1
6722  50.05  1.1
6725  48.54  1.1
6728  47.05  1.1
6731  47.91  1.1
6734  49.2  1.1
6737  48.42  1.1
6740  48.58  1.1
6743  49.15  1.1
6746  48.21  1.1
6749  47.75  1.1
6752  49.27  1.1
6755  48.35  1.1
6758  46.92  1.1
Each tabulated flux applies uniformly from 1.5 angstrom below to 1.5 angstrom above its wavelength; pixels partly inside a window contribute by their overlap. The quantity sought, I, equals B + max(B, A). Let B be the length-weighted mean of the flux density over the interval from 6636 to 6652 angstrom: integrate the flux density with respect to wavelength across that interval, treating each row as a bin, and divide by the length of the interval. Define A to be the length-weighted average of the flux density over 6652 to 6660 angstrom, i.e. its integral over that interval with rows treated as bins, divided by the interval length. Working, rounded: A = 49.9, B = 48.2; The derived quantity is 98.0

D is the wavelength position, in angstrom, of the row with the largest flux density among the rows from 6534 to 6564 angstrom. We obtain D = 6548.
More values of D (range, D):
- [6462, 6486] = 6482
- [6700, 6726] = 6722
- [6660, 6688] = 6686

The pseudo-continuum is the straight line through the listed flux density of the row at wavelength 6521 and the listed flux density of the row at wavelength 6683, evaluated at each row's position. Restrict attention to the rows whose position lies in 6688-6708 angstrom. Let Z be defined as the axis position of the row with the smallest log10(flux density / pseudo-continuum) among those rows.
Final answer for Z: 6692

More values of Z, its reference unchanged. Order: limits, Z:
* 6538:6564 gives 6563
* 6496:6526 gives 6497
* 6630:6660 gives 6650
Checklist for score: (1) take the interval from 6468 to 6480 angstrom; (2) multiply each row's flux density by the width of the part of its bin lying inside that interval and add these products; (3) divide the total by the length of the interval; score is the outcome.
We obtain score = 48.7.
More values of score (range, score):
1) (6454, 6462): 48.9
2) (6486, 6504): 49.1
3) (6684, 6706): 48.5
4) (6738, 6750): 48.5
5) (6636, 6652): 48.2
